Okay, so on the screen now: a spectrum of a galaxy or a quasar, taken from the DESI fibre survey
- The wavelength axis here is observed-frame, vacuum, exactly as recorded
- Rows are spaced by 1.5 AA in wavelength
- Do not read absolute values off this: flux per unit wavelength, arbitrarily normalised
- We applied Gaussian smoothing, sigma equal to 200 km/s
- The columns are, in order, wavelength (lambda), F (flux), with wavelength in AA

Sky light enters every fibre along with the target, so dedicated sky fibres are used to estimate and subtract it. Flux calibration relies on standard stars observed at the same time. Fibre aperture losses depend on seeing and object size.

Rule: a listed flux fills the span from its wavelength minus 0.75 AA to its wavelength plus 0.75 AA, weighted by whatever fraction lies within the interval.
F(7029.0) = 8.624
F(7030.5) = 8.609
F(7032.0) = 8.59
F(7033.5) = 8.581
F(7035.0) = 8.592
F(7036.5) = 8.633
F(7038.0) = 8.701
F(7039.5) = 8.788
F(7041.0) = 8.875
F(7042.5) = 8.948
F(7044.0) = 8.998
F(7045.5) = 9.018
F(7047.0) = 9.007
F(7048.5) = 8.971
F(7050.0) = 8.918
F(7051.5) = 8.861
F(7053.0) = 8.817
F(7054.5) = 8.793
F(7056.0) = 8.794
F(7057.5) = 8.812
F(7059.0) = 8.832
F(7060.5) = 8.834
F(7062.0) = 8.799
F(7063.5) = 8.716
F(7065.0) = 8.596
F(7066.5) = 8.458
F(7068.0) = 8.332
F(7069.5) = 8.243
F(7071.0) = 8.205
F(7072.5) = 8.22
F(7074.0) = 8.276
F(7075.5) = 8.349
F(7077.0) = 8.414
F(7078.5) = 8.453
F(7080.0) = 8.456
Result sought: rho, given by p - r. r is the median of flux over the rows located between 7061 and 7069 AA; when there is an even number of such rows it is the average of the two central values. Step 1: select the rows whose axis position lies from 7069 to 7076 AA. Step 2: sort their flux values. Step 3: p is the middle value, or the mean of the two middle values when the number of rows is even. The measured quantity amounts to -0.4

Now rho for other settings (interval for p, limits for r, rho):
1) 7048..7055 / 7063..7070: 0.4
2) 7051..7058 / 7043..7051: -0.2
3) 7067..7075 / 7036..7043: -0.5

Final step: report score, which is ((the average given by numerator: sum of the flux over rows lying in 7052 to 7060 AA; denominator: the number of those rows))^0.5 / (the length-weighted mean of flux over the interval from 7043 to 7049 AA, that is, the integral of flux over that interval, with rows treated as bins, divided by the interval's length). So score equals 0.330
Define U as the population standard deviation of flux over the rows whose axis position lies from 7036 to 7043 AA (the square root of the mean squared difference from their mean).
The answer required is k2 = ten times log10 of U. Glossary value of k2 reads -9.4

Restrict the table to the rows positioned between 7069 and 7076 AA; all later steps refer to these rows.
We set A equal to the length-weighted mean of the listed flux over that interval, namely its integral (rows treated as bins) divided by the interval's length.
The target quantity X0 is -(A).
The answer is -8.26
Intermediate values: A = 8.26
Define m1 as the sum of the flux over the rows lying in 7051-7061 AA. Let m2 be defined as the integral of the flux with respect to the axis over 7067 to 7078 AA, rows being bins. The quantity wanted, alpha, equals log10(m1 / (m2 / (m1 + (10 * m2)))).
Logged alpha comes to 2.82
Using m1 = 61.7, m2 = 91.3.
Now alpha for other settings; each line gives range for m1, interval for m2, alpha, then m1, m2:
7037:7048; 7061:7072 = 2.82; 62.3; 93.3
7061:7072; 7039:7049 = 2.80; 59.3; 89.5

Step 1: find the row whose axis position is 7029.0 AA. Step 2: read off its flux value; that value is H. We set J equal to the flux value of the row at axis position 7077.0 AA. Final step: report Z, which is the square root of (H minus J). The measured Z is 0.5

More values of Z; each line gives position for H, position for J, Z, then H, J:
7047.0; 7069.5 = 0.9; 9.007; 8.243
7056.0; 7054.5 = 0.0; 8.794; 8.793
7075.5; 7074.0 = 0.3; 8.349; 8.276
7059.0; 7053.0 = 0.1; 8.832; 8.817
